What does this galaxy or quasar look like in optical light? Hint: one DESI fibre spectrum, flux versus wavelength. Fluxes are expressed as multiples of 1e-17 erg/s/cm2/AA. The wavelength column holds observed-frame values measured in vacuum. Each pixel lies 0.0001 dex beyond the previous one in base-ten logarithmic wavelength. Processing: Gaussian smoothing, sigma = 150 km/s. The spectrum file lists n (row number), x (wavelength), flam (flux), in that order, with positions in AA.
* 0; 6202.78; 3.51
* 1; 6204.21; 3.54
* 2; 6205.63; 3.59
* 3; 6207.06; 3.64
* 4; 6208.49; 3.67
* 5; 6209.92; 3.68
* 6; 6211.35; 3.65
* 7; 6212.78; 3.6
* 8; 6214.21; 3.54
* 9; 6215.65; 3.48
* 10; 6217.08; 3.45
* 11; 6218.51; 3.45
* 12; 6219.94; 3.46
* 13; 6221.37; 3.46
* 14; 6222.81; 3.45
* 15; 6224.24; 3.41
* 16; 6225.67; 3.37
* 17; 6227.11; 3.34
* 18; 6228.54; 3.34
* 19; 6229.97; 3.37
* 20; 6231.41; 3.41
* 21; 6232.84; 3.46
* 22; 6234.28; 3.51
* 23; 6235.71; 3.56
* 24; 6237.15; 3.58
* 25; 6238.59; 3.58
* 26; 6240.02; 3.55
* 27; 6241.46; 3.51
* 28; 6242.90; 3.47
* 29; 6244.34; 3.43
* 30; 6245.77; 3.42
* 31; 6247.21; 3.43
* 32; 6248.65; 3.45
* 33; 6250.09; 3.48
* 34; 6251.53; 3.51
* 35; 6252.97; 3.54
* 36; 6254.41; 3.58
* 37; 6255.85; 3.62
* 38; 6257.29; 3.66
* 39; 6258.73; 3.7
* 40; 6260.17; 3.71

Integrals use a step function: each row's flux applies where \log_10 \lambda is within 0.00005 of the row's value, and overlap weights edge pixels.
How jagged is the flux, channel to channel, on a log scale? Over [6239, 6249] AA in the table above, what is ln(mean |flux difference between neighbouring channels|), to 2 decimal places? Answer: -3.62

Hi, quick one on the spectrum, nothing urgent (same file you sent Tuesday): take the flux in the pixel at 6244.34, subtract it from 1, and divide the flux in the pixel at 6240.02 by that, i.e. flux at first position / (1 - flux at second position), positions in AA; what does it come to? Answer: -1.46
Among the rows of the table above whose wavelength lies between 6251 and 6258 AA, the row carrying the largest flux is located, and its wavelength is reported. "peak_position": 6257.29 AA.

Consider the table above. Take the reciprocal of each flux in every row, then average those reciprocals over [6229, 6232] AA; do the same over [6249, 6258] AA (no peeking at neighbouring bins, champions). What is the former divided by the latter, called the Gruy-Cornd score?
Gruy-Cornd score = 1.05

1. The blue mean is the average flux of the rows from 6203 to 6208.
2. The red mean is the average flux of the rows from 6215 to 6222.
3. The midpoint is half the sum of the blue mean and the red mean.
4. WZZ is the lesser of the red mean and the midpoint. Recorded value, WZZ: 3.46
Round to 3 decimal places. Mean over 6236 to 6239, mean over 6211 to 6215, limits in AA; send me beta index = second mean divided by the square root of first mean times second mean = 1.002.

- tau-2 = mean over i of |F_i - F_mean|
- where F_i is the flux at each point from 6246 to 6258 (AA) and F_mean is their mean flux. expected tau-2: 0.07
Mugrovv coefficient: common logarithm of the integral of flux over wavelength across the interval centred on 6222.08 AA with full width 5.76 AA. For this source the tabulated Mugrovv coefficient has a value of 1.30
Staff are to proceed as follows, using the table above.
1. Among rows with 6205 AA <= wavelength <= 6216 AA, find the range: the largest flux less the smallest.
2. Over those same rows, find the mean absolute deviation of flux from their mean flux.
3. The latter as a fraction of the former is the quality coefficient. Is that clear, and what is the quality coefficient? 0.269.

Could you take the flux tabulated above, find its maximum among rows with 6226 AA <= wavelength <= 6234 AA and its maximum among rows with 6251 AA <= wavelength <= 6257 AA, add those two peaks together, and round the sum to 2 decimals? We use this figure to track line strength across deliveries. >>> 7.08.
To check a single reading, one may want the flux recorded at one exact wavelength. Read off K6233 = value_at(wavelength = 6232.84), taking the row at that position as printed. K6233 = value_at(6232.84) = 3.46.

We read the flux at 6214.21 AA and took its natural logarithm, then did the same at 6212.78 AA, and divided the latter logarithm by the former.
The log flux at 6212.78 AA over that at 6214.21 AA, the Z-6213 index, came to 1.01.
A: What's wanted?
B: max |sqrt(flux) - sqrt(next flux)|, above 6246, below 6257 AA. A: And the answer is 0.011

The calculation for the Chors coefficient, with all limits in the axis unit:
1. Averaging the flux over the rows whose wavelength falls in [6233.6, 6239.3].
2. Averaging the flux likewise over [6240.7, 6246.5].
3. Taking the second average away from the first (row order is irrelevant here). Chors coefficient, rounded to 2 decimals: 0.10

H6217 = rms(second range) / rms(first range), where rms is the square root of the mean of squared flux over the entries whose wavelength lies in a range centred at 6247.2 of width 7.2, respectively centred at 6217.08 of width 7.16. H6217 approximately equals 0.99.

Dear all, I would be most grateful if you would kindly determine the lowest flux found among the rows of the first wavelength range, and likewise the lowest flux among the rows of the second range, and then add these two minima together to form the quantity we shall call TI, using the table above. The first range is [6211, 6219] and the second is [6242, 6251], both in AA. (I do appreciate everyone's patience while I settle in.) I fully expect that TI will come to 6.87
